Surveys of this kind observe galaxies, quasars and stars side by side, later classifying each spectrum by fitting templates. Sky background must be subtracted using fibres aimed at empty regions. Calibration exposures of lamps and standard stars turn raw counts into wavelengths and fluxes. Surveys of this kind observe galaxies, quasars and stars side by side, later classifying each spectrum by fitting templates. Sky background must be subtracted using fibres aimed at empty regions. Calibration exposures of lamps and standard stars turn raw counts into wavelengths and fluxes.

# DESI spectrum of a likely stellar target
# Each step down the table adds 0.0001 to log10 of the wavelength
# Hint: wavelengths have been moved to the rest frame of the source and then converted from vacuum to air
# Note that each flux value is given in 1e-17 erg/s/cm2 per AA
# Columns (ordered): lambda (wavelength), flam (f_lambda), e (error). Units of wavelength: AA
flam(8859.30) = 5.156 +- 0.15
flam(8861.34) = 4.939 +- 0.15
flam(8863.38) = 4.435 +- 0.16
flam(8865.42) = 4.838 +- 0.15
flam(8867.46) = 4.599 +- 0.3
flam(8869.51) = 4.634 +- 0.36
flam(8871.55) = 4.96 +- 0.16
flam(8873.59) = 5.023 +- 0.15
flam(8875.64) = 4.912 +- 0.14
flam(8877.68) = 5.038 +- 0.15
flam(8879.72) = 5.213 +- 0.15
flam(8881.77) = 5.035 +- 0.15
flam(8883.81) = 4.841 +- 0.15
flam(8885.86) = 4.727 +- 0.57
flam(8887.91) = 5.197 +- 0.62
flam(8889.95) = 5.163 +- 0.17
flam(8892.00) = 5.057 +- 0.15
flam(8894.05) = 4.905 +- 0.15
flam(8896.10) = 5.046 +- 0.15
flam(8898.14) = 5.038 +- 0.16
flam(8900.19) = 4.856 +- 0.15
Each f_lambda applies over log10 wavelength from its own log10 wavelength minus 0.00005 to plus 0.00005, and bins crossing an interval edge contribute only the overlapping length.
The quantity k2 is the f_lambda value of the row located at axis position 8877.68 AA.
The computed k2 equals 5.038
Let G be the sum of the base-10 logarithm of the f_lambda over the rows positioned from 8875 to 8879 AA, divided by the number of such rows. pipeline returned 0.697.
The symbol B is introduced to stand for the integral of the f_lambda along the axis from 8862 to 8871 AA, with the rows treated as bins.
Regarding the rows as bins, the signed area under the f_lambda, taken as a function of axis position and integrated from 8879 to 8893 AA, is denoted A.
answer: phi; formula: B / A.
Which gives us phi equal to 0.6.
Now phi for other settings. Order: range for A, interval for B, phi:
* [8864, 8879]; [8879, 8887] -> 0.5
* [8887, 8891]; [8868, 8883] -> 3.6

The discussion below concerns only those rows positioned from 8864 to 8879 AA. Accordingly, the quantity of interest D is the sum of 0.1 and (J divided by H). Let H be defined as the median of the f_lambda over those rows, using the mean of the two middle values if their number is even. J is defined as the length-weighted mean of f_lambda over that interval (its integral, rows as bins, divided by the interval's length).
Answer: 1.09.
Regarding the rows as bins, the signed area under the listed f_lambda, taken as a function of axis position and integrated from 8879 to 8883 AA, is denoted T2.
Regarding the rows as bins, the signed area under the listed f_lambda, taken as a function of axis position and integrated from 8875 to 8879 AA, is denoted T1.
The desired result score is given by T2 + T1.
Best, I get 40.4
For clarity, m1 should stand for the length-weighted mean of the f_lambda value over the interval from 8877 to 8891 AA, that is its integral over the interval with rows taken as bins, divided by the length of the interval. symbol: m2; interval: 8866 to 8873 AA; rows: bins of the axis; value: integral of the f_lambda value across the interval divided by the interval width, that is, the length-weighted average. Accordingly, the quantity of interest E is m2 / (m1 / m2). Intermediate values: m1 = 5.03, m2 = 4.76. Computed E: 4.49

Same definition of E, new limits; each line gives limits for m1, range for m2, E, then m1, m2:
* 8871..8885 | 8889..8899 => 5.08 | 5.00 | 5.04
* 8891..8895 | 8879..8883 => 5.23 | 4.98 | 5.10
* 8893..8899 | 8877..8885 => 5.05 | 5.00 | 5.03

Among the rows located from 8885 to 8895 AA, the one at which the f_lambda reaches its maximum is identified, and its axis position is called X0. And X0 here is 8887.91 AA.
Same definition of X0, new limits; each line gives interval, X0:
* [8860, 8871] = 8861.34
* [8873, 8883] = 8879.72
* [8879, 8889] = 8879.72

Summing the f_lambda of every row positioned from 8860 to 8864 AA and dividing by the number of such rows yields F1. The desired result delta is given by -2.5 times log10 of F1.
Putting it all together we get -1.68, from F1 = 4.69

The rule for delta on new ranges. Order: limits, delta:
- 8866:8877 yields -1.71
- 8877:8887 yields -1.74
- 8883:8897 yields -1.75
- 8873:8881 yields -1.76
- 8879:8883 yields -1.77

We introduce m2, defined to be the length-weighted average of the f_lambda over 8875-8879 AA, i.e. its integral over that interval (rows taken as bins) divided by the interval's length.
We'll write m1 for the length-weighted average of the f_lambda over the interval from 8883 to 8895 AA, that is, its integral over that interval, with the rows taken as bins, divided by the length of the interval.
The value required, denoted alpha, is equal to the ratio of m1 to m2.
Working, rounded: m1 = 4.98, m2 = 5.01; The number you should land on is 0.99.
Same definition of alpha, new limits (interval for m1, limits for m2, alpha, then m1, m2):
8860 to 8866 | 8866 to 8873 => 1.00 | 4.75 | 4.76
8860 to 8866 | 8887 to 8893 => 0.92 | 4.75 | 5.14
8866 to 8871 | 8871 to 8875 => 0.94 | 4.66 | 4.98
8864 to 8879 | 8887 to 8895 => 0.96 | 4.85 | 5.08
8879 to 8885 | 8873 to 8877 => 1.01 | 5.01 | 4.96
